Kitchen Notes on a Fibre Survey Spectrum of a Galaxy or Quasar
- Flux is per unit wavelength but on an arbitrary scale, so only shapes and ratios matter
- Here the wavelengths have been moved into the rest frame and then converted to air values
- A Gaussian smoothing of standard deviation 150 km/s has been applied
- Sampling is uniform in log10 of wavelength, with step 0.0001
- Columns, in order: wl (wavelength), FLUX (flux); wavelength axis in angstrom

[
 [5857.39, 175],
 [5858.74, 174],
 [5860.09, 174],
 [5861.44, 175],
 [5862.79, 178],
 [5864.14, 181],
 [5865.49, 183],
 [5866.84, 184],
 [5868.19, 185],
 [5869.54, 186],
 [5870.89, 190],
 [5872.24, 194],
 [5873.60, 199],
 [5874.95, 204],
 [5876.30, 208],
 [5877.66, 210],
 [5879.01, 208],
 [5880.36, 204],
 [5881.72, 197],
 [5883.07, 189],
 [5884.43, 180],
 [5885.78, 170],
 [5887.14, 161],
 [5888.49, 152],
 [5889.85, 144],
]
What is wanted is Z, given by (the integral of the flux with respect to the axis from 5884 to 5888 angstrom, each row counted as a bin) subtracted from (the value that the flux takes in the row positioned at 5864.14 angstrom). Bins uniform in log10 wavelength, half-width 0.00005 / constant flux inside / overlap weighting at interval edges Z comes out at -496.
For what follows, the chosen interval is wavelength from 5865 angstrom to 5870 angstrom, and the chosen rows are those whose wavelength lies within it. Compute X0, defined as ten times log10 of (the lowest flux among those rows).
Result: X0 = 22.6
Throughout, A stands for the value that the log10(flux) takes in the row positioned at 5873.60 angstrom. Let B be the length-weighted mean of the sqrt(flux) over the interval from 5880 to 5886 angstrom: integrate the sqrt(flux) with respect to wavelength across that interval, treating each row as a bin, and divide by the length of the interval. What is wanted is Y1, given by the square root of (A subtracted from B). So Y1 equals 3.38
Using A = 2.30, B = 13.72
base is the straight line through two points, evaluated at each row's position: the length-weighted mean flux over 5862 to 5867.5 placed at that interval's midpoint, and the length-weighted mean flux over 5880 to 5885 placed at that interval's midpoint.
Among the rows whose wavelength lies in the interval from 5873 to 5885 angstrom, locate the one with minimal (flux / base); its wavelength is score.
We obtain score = 5884.43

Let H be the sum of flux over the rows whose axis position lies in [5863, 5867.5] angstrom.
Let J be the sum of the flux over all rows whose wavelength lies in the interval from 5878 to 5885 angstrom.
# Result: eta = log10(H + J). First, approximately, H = 548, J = 978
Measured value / 3.18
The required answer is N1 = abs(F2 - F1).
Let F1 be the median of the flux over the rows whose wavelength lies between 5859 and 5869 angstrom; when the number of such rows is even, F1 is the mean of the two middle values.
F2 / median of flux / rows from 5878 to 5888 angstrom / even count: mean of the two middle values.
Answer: 8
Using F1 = 181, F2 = 189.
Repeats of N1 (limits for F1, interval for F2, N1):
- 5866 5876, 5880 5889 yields 10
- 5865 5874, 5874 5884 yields 18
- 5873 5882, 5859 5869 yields 23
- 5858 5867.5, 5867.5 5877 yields 16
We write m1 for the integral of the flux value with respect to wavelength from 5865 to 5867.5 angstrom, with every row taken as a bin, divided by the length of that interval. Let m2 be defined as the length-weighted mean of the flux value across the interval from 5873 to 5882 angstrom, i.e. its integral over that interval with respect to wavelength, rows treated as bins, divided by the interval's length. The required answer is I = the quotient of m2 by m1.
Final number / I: 1.11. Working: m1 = 184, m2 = 205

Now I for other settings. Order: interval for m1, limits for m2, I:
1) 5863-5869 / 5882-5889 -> 0.94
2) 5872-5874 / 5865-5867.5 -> 0.94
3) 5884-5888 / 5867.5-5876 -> 1.15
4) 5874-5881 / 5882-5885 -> 0.90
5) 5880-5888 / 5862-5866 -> 0.99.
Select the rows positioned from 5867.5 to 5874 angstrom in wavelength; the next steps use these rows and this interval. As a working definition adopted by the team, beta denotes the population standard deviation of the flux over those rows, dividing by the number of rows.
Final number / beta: 5.2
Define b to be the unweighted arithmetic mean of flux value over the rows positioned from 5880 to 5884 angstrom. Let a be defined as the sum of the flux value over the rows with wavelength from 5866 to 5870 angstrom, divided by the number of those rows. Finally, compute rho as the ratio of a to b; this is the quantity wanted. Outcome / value 0.94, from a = 185.0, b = 197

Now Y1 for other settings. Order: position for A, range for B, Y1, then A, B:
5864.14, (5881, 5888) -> 3.33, 2.26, 13.36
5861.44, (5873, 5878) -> 3.47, 2.24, 14.31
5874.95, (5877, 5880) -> 3.49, 2.31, 14.47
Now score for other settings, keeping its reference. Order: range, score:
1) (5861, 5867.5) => 5861.44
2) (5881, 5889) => 5888.49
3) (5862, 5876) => 5862.79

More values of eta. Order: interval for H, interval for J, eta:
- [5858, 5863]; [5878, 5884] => 3.18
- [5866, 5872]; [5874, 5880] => 3.20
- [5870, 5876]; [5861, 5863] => 3.06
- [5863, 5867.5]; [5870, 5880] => 3.29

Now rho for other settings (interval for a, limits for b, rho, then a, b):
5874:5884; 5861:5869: 1.12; 202.9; 181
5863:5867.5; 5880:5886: 0.97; 182.7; 188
